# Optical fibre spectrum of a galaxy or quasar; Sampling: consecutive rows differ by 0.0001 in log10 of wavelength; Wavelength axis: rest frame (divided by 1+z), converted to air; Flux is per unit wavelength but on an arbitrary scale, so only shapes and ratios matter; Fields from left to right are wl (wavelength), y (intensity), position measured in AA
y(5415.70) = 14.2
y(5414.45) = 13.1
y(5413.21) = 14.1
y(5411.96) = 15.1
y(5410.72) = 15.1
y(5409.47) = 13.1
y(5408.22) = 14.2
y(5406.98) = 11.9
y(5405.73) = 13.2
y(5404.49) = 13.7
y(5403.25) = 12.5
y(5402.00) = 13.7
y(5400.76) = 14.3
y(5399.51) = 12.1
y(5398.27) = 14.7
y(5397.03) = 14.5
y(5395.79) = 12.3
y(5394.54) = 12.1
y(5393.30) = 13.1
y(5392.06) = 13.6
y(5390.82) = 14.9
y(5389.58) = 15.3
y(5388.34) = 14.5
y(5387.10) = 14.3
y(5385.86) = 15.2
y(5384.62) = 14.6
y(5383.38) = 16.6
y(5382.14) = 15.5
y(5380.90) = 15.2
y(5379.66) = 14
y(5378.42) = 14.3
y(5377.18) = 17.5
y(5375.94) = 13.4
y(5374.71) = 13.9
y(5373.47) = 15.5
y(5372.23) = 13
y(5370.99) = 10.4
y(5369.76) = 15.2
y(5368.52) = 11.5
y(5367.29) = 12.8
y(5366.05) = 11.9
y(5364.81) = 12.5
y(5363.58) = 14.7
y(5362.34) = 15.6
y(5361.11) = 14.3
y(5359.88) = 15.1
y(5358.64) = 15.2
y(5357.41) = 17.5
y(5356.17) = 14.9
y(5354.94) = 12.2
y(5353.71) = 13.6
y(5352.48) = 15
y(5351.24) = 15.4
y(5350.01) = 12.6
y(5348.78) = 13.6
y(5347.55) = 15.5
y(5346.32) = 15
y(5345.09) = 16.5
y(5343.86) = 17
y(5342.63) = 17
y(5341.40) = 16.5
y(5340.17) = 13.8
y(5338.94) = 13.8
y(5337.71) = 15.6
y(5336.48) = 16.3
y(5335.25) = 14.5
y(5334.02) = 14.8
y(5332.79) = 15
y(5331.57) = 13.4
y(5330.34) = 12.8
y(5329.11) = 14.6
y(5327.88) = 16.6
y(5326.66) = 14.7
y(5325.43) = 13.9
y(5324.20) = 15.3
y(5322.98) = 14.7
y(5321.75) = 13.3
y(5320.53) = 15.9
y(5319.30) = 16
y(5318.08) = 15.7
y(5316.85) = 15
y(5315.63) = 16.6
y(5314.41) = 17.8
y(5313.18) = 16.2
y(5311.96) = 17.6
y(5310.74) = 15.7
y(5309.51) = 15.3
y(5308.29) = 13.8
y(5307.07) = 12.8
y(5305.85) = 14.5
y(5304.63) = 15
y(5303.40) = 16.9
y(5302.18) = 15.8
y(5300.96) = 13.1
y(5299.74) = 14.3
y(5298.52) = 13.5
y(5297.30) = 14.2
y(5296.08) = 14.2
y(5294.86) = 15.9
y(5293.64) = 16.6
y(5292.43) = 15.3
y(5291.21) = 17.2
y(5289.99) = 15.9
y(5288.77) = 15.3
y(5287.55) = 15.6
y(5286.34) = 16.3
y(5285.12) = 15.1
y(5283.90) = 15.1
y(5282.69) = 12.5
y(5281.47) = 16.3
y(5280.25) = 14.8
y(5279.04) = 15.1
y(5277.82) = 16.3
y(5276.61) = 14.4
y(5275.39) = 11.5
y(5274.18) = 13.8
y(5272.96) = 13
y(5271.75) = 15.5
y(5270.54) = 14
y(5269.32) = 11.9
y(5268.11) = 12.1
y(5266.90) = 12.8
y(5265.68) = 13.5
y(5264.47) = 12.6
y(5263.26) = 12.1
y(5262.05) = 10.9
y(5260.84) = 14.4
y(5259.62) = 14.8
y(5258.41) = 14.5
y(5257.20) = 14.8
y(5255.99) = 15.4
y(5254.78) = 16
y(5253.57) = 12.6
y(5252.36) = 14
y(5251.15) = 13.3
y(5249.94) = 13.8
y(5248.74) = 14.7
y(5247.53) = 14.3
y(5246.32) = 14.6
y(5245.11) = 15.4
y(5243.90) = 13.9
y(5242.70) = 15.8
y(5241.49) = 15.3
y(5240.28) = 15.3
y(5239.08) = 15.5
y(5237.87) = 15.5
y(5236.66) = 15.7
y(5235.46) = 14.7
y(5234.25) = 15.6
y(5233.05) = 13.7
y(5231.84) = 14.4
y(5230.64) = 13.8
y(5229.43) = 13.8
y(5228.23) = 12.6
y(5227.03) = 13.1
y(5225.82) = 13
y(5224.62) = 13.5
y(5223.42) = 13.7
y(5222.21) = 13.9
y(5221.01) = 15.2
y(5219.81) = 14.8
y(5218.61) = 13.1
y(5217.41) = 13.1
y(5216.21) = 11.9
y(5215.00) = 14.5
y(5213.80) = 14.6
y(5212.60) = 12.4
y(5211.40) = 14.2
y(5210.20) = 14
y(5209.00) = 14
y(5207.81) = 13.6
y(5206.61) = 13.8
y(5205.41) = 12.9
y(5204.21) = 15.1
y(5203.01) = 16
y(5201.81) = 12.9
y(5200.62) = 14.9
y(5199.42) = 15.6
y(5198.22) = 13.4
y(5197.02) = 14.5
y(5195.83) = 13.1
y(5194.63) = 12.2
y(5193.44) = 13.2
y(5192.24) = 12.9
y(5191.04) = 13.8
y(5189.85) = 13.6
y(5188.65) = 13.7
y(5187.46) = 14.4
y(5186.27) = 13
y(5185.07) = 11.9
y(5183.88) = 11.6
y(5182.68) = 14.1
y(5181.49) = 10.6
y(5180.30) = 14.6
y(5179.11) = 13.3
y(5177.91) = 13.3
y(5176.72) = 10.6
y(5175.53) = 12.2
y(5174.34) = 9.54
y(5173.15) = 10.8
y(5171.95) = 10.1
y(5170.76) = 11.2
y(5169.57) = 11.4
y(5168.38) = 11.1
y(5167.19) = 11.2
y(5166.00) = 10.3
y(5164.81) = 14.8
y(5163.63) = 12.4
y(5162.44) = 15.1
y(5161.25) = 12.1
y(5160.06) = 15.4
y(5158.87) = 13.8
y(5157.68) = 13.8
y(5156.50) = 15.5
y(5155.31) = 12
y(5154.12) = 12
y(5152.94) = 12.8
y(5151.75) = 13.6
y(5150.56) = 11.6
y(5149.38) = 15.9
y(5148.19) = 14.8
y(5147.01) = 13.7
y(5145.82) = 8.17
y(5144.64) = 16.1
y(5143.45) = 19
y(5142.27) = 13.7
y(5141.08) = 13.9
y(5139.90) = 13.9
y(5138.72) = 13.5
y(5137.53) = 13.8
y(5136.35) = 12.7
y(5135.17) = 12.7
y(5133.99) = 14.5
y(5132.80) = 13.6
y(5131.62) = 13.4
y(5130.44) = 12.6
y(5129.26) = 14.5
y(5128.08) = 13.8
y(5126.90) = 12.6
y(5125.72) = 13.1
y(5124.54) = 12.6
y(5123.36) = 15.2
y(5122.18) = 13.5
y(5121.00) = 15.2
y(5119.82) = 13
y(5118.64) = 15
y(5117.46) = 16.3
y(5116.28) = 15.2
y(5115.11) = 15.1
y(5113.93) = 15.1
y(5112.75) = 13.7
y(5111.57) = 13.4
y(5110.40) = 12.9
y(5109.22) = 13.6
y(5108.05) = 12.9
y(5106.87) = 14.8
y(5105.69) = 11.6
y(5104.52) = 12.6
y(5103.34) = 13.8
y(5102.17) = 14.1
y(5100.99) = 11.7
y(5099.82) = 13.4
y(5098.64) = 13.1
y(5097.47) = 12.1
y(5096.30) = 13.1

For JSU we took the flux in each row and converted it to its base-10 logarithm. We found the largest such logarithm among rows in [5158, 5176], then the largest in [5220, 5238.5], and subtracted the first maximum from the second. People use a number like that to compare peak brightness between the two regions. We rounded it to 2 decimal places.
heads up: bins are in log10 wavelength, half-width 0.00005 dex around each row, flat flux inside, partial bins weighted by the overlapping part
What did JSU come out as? 0.01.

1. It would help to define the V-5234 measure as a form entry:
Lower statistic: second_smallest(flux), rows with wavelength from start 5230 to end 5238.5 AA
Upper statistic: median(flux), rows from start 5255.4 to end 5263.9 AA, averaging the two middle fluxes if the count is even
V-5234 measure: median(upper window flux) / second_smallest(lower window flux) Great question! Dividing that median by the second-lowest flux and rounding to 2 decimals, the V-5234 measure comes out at 1.05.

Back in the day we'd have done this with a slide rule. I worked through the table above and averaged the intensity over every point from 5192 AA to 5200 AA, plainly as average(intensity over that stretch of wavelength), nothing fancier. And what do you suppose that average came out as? 13.6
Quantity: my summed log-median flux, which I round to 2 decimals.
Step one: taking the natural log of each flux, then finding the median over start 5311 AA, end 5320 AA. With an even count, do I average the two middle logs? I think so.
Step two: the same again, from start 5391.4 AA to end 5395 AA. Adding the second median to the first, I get 5.36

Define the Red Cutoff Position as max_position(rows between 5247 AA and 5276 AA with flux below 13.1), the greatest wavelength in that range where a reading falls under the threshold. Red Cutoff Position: 5275.39 AA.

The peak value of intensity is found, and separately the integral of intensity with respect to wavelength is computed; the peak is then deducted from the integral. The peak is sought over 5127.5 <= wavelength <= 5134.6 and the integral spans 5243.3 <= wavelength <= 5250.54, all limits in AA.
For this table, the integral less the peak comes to 90.2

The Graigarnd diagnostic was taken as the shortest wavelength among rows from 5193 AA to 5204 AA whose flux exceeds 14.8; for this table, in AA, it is 5199.42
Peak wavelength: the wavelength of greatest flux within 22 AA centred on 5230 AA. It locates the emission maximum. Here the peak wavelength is 5236.66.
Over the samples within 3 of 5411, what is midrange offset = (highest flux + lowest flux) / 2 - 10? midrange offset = 4.1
